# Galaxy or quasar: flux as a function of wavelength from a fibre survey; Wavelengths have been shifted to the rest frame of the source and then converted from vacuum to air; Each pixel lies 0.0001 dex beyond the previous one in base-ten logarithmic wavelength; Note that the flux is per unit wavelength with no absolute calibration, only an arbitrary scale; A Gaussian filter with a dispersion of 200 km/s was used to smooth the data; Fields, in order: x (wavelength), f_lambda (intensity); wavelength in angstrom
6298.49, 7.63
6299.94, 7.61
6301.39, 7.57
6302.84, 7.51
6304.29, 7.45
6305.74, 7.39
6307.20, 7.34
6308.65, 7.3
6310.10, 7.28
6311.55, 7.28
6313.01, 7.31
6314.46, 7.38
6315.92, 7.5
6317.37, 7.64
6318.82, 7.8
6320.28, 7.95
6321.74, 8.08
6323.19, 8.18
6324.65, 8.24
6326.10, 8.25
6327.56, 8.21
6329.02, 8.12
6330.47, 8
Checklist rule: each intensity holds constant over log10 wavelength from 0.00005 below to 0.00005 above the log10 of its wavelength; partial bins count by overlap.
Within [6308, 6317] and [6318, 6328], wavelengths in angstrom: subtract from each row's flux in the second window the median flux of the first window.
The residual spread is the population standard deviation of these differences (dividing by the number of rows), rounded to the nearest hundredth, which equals 0.16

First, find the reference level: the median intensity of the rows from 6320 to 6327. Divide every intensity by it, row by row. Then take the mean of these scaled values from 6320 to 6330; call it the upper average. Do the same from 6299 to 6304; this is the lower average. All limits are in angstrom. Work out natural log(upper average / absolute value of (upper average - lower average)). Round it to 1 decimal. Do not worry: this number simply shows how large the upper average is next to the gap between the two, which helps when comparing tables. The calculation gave 2.6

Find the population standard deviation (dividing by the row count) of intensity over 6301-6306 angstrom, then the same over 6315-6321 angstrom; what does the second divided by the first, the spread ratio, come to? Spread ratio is 2.5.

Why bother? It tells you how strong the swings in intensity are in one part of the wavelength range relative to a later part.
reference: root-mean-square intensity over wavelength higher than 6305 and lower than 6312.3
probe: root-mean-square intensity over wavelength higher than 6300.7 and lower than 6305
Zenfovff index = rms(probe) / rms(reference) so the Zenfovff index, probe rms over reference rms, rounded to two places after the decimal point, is 1.03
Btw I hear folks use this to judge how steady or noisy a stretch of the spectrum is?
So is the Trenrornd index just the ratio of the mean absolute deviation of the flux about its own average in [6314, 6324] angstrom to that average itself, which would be 0.031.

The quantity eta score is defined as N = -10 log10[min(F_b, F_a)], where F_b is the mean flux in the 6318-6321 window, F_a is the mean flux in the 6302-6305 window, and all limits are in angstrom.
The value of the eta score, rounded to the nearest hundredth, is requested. -8.74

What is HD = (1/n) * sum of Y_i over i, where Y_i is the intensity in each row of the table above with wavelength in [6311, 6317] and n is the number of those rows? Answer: 7.4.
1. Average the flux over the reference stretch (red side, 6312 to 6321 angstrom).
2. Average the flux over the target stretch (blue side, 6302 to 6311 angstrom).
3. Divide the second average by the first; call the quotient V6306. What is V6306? 0.97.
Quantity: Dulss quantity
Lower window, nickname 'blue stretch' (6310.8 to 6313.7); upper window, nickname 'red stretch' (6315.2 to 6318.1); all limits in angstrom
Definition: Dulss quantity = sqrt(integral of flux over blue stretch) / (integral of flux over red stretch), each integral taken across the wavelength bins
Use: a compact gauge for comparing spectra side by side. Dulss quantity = 0.209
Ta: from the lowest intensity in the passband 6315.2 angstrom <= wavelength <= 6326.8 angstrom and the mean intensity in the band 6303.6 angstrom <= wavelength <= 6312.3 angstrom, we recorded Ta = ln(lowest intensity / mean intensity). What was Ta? 0.022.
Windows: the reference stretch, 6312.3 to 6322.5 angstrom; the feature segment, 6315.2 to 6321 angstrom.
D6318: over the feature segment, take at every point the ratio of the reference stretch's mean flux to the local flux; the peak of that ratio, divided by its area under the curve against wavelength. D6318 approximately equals 0.177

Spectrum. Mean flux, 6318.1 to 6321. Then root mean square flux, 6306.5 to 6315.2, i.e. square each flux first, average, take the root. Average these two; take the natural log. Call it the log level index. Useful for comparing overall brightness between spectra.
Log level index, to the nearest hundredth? 2.03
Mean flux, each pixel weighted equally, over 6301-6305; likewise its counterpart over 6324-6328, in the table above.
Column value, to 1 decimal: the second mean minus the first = 0.7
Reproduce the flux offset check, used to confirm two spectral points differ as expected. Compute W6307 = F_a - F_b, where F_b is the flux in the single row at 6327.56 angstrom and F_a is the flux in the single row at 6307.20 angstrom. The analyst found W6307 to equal -0.9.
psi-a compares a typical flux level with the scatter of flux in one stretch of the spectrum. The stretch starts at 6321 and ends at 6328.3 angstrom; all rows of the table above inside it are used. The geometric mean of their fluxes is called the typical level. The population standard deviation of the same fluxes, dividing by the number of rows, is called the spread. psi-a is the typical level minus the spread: 8.13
